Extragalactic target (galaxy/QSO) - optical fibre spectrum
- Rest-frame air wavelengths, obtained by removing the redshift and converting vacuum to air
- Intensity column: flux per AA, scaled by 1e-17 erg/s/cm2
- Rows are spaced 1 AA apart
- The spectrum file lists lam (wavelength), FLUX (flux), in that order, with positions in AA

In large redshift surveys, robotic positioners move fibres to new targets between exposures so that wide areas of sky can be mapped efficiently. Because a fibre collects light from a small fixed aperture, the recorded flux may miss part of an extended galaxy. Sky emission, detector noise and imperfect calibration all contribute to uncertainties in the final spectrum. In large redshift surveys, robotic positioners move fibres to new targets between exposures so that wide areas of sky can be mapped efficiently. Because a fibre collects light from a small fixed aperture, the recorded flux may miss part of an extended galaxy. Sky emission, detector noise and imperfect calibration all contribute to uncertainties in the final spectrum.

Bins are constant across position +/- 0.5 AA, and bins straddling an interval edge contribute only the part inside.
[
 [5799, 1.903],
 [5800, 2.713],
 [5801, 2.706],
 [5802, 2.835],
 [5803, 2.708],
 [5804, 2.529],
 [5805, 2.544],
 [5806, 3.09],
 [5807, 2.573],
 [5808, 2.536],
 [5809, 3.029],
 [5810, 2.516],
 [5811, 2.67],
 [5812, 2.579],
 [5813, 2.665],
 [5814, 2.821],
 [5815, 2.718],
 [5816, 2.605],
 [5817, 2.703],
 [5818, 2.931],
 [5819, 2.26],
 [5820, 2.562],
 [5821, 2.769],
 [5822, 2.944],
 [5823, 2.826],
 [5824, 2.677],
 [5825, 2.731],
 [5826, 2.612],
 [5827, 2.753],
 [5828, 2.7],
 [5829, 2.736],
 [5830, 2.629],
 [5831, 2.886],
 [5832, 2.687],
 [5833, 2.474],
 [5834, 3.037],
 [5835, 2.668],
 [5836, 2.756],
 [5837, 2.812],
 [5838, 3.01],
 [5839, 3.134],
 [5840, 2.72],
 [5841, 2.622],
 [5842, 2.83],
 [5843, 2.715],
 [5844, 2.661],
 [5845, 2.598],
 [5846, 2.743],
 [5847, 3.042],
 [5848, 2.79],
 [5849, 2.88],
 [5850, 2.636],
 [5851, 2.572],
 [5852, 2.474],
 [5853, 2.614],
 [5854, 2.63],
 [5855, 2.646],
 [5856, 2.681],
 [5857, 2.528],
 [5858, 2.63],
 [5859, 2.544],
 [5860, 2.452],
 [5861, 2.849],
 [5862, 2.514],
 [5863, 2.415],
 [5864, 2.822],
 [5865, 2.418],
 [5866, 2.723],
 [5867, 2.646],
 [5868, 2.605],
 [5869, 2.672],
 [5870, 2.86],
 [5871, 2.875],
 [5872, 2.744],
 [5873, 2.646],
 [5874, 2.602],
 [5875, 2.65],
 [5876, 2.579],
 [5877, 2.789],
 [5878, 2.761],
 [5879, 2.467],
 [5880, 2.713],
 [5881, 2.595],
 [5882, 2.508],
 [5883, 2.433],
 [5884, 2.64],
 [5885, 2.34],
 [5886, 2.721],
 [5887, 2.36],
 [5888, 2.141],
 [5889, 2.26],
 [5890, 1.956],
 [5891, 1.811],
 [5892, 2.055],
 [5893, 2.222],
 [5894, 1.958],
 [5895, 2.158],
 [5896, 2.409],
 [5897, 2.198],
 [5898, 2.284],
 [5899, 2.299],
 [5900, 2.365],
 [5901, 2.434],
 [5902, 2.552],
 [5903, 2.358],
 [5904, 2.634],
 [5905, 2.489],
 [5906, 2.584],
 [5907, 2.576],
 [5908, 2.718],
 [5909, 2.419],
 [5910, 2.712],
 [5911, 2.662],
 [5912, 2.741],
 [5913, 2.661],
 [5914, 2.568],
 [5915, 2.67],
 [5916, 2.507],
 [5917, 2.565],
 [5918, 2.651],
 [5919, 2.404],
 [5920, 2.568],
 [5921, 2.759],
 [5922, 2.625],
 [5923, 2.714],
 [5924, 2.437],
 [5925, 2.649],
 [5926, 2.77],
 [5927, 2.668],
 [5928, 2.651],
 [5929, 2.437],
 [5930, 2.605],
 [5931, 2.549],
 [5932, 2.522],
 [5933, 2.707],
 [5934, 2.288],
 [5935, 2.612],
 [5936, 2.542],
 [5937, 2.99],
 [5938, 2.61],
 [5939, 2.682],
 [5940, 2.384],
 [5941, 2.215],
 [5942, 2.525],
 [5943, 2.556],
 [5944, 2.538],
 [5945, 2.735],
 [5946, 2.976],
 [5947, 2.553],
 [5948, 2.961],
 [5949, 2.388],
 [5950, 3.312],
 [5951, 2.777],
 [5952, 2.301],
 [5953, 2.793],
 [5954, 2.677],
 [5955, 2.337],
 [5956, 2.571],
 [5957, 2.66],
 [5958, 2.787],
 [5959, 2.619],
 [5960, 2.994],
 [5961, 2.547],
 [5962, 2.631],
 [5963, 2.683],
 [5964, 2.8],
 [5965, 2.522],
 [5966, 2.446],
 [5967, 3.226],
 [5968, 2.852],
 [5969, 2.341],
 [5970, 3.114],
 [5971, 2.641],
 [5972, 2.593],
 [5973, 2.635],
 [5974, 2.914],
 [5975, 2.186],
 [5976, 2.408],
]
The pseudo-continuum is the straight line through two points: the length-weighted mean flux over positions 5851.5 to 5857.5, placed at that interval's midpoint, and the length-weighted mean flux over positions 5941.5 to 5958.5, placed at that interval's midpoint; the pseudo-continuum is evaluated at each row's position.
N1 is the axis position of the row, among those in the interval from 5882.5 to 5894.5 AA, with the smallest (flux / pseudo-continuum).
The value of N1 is 5891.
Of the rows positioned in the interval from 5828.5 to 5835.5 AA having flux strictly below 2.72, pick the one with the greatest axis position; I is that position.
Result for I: 5835 AA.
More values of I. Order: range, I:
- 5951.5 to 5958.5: 5957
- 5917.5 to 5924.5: 5924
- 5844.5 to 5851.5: 5851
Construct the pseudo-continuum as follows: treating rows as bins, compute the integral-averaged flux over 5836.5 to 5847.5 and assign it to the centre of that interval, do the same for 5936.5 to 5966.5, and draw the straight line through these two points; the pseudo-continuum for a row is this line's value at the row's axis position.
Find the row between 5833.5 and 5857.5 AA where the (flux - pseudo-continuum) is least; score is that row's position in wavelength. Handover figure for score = 5852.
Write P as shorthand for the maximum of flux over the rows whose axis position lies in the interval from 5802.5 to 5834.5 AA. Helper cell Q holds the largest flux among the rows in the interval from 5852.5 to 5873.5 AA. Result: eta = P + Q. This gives 6.0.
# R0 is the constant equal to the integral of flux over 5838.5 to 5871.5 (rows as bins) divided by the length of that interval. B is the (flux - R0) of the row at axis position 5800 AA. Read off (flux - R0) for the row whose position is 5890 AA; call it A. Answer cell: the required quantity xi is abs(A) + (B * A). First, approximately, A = -0.73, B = 0.03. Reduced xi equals 0.71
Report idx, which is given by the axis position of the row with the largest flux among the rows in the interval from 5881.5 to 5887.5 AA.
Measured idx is 5886 AA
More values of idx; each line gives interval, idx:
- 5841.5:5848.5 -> 5847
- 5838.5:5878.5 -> 5839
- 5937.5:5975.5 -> 5950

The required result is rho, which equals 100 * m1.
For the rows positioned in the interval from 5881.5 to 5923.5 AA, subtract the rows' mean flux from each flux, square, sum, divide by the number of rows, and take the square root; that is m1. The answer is 23.4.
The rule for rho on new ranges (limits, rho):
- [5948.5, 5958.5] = 28.1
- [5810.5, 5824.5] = 16.6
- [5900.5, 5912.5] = 12.1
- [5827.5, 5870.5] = 16.6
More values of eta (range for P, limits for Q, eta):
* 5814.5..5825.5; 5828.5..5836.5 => 6.0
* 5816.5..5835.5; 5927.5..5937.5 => 6.0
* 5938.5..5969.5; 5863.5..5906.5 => 6.2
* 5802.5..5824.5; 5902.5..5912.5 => 5.8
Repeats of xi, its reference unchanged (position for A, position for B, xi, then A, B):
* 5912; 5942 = 0.05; 0.06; -0.16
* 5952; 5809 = 0.25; -0.38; 0.35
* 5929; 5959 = 0.26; -0.25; -0.06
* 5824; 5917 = 0.01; -0.01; -0.12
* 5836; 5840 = 0.08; 0.07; 0.04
